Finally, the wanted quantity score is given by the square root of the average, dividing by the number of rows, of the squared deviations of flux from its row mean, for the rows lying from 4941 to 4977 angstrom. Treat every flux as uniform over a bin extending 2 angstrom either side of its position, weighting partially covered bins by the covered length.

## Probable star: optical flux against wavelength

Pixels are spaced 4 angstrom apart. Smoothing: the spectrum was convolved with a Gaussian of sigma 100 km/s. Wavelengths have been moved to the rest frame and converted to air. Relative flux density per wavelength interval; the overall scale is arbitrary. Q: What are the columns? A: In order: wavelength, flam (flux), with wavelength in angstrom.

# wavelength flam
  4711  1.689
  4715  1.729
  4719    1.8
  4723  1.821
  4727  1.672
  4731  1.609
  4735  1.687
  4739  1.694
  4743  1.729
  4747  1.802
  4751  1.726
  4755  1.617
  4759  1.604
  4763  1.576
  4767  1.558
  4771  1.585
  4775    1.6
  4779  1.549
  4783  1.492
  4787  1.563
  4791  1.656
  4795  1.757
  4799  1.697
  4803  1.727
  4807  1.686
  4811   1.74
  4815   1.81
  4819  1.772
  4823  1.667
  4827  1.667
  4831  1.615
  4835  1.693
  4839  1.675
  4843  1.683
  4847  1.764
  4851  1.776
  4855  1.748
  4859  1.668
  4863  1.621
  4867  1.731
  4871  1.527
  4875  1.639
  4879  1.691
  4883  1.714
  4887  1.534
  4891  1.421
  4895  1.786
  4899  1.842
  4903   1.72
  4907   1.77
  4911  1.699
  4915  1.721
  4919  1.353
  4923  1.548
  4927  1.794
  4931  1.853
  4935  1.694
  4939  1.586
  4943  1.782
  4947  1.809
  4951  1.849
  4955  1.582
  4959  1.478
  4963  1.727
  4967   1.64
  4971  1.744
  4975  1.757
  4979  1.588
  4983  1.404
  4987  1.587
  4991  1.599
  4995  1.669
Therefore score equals 0.11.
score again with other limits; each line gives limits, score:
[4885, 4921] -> 0.16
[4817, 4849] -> 0.05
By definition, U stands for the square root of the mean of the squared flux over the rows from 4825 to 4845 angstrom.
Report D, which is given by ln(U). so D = 0.511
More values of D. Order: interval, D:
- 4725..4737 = 0.505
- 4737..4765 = 0.519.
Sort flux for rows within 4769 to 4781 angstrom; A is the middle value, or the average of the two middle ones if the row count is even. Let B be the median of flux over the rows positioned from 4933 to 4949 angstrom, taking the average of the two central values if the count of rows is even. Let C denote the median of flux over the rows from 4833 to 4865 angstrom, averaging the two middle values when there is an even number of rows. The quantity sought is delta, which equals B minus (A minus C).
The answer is 1.84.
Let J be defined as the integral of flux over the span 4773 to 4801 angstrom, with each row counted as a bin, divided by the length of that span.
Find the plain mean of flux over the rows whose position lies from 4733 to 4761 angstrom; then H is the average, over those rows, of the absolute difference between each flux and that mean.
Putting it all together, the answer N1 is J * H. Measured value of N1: 0.08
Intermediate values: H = 0.050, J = 1.616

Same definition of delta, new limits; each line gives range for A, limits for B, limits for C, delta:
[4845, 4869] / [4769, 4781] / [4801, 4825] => 1.58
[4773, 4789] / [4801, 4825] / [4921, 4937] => 1.92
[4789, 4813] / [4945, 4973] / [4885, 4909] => 1.76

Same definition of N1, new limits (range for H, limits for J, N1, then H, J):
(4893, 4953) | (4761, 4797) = 0.15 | 0.096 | 1.593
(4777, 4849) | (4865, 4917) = 0.10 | 0.060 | 1.677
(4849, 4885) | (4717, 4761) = 0.10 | 0.058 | 1.706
